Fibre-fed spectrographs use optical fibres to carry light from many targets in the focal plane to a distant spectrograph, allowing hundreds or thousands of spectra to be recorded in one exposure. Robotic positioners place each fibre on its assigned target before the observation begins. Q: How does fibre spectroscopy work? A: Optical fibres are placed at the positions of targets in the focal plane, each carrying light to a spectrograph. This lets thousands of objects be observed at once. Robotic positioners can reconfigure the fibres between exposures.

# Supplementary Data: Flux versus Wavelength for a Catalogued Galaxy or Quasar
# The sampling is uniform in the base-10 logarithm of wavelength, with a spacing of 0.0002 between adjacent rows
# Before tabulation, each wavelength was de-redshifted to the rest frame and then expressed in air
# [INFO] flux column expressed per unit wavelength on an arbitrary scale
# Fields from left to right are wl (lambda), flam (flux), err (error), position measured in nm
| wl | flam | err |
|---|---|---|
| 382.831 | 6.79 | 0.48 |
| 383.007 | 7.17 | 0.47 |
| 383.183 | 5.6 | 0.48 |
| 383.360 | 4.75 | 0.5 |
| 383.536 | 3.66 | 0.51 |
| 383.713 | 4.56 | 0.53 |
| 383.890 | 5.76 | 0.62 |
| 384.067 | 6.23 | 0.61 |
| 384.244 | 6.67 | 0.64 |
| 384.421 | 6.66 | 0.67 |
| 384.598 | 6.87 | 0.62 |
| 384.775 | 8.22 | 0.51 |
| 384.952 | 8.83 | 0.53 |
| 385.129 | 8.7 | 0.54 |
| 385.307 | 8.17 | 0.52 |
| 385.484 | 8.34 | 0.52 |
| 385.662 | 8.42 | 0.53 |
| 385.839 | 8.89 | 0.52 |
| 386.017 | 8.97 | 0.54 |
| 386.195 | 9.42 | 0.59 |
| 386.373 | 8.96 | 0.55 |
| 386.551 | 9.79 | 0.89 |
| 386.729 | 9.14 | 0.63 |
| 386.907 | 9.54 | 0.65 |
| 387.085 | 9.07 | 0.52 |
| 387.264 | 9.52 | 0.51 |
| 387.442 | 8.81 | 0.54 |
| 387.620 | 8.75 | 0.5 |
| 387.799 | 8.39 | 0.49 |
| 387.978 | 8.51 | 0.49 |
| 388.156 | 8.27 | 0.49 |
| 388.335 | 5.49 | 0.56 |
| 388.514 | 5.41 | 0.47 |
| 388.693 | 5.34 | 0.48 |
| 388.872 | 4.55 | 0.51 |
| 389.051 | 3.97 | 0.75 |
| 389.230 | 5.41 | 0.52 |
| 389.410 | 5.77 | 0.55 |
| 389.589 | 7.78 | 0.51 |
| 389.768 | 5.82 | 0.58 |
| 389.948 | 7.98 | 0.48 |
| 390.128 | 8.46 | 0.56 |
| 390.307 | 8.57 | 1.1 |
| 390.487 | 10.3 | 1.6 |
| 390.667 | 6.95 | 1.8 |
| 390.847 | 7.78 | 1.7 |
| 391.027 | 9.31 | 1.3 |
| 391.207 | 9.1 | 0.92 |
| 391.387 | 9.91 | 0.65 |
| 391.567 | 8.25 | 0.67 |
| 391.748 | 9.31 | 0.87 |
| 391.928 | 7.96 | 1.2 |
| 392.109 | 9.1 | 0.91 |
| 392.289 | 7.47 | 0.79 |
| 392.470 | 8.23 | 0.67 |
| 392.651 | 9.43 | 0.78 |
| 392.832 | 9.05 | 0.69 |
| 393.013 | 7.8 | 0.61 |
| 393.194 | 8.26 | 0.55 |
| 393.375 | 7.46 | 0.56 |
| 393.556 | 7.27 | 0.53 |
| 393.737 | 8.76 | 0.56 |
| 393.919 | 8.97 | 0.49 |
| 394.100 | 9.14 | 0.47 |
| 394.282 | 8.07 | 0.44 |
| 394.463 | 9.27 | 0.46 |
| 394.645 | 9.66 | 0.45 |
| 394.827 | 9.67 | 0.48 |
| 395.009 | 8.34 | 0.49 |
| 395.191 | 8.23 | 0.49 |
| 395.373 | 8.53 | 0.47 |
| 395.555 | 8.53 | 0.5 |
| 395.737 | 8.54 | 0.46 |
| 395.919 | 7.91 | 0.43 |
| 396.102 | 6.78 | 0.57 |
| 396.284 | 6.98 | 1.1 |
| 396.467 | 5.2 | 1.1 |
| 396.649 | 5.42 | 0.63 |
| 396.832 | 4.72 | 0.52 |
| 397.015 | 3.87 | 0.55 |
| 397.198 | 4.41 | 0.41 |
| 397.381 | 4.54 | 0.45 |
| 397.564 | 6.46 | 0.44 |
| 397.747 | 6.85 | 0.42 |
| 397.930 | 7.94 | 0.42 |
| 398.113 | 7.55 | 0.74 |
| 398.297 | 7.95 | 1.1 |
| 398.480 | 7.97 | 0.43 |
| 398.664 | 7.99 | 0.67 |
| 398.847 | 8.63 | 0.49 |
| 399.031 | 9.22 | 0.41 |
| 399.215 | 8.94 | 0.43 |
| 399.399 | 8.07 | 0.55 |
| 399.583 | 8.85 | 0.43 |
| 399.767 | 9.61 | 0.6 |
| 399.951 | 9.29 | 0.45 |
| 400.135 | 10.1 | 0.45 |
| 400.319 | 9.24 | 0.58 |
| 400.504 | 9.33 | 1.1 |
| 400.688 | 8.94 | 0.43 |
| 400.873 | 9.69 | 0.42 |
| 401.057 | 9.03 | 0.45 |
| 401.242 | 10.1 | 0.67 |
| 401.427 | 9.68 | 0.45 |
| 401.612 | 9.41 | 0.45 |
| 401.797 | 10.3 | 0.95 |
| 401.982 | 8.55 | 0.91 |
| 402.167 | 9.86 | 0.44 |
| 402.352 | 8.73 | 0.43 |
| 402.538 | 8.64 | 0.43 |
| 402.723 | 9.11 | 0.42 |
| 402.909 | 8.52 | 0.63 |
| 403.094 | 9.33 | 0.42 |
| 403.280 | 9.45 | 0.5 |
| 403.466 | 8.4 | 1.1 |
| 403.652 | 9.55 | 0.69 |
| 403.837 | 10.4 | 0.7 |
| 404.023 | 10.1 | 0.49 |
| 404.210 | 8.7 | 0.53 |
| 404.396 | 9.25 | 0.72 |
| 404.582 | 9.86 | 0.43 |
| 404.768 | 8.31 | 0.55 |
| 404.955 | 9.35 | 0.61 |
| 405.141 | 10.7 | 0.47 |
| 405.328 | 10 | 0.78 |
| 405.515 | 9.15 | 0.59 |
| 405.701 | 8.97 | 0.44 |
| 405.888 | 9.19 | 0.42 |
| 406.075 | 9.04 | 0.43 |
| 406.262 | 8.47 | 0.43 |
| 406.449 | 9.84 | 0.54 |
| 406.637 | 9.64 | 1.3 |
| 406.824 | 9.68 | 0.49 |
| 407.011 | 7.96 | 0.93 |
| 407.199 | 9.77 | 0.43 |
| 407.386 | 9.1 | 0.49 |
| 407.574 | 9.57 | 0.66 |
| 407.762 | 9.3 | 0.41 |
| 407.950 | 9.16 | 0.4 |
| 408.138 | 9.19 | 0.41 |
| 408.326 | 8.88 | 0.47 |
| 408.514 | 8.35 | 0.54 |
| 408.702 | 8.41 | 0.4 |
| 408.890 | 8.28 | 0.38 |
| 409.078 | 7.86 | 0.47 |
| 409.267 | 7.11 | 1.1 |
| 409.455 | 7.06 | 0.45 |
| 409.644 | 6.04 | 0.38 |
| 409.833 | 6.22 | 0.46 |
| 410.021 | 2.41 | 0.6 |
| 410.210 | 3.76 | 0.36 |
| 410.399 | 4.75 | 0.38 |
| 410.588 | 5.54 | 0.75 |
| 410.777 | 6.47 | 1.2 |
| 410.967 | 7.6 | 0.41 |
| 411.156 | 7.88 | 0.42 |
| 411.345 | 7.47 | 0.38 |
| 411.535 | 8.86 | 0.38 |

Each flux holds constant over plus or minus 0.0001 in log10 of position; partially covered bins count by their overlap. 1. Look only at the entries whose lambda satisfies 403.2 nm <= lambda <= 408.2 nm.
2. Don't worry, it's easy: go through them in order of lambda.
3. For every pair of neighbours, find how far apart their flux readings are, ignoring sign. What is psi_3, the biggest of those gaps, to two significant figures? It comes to 1.8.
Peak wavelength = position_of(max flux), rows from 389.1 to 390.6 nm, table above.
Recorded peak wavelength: 390.487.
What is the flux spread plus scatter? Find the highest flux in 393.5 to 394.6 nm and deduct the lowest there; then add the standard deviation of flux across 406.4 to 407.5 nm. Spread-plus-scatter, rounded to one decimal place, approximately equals 2.7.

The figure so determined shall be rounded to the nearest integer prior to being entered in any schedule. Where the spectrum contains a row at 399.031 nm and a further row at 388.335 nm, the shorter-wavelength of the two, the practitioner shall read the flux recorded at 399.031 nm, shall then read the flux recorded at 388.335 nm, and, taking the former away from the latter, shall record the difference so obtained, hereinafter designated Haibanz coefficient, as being -4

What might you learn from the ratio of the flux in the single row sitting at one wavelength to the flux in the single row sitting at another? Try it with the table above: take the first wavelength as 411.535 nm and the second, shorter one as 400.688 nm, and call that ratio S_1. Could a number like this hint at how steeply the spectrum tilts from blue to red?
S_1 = 1.0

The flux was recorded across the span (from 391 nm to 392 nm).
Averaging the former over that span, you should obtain 9.0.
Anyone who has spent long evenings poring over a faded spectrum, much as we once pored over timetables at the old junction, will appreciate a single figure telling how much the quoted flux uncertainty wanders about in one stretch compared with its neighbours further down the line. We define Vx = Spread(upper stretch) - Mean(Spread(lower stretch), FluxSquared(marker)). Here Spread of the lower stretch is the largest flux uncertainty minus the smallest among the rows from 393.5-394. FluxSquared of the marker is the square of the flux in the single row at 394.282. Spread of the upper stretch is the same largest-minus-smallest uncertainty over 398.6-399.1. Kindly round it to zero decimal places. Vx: -32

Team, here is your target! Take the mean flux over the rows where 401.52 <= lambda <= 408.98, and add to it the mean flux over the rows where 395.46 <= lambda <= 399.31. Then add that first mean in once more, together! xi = 25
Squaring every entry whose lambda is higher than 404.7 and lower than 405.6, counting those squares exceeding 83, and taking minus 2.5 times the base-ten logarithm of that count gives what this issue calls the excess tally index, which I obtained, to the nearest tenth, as -1.5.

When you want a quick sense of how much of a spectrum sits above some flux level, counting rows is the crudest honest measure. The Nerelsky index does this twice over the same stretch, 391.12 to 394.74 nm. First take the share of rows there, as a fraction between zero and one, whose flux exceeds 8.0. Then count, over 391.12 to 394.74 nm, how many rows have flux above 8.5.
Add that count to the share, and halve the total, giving 6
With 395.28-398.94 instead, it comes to 2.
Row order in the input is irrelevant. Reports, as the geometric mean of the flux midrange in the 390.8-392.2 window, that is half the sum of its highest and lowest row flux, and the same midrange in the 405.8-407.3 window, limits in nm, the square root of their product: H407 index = 8.9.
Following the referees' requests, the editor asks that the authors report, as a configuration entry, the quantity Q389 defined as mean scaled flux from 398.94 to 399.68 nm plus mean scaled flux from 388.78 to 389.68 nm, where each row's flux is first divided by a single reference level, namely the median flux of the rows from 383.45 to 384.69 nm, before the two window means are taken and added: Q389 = 2.29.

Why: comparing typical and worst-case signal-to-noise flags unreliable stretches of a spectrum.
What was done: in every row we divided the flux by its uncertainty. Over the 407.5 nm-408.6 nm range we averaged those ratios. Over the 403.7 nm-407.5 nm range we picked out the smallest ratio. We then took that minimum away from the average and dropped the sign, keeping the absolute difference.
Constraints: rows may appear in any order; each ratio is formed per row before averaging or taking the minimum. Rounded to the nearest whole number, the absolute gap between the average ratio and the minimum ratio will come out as 12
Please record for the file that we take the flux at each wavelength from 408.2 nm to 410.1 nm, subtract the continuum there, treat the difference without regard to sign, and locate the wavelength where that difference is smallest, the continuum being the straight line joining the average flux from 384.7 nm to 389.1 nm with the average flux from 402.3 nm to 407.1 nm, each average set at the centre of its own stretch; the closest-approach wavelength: 408.326 nm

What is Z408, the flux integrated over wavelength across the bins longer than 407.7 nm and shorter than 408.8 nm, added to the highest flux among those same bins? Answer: 19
